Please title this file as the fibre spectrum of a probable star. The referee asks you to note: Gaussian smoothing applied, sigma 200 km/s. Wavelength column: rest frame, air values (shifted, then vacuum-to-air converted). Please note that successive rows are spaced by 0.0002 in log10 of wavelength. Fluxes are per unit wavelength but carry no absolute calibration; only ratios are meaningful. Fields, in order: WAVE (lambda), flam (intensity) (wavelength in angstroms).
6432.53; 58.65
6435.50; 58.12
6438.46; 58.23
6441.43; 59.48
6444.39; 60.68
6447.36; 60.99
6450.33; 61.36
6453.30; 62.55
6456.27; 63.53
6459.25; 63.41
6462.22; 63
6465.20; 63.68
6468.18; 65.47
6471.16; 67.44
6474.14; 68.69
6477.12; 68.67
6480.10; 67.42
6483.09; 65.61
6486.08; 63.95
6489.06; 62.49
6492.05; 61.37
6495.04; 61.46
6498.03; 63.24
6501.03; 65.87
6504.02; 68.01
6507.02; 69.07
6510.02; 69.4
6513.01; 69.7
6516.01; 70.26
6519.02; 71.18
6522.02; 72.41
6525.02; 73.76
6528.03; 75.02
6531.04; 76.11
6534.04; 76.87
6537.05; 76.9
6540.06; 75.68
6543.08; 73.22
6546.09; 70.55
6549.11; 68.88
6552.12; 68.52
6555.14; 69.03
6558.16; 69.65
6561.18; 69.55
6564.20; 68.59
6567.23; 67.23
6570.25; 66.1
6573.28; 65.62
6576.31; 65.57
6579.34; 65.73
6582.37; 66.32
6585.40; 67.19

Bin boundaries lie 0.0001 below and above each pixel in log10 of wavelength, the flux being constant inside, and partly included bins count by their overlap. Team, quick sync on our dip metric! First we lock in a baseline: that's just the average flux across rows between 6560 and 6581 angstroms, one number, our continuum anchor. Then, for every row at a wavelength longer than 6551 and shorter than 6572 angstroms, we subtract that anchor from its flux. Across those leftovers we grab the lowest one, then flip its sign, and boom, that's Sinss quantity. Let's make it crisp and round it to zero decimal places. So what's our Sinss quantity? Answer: 1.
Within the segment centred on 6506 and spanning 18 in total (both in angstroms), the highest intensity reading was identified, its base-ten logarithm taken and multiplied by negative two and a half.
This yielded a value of -4.61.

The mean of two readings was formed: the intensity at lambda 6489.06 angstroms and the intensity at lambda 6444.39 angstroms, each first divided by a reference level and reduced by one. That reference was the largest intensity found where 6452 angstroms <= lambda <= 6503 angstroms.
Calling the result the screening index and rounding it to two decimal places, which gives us -0.10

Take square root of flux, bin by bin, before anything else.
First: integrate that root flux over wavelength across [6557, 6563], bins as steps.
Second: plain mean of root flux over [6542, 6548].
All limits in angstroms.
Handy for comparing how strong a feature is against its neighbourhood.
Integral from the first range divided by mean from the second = 5.9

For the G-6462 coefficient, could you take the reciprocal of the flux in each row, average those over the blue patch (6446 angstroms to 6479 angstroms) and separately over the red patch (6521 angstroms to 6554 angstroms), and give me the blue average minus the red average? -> 0.0019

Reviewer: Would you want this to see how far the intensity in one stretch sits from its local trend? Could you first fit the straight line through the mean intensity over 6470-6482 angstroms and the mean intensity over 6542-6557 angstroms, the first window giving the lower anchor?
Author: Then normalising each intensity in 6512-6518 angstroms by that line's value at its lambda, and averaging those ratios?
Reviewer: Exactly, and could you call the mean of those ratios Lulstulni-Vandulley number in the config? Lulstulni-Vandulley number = 1.01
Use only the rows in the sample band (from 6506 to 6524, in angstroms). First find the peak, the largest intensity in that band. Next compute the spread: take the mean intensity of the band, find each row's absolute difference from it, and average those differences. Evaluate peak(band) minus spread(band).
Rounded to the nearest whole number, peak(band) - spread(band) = 71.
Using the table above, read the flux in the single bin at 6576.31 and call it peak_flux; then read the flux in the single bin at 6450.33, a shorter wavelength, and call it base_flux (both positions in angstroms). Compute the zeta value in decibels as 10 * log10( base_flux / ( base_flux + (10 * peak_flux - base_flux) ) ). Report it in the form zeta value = -10.3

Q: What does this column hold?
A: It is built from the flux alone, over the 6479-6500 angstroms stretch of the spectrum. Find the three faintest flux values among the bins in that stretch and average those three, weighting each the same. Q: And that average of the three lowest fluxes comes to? 61.8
